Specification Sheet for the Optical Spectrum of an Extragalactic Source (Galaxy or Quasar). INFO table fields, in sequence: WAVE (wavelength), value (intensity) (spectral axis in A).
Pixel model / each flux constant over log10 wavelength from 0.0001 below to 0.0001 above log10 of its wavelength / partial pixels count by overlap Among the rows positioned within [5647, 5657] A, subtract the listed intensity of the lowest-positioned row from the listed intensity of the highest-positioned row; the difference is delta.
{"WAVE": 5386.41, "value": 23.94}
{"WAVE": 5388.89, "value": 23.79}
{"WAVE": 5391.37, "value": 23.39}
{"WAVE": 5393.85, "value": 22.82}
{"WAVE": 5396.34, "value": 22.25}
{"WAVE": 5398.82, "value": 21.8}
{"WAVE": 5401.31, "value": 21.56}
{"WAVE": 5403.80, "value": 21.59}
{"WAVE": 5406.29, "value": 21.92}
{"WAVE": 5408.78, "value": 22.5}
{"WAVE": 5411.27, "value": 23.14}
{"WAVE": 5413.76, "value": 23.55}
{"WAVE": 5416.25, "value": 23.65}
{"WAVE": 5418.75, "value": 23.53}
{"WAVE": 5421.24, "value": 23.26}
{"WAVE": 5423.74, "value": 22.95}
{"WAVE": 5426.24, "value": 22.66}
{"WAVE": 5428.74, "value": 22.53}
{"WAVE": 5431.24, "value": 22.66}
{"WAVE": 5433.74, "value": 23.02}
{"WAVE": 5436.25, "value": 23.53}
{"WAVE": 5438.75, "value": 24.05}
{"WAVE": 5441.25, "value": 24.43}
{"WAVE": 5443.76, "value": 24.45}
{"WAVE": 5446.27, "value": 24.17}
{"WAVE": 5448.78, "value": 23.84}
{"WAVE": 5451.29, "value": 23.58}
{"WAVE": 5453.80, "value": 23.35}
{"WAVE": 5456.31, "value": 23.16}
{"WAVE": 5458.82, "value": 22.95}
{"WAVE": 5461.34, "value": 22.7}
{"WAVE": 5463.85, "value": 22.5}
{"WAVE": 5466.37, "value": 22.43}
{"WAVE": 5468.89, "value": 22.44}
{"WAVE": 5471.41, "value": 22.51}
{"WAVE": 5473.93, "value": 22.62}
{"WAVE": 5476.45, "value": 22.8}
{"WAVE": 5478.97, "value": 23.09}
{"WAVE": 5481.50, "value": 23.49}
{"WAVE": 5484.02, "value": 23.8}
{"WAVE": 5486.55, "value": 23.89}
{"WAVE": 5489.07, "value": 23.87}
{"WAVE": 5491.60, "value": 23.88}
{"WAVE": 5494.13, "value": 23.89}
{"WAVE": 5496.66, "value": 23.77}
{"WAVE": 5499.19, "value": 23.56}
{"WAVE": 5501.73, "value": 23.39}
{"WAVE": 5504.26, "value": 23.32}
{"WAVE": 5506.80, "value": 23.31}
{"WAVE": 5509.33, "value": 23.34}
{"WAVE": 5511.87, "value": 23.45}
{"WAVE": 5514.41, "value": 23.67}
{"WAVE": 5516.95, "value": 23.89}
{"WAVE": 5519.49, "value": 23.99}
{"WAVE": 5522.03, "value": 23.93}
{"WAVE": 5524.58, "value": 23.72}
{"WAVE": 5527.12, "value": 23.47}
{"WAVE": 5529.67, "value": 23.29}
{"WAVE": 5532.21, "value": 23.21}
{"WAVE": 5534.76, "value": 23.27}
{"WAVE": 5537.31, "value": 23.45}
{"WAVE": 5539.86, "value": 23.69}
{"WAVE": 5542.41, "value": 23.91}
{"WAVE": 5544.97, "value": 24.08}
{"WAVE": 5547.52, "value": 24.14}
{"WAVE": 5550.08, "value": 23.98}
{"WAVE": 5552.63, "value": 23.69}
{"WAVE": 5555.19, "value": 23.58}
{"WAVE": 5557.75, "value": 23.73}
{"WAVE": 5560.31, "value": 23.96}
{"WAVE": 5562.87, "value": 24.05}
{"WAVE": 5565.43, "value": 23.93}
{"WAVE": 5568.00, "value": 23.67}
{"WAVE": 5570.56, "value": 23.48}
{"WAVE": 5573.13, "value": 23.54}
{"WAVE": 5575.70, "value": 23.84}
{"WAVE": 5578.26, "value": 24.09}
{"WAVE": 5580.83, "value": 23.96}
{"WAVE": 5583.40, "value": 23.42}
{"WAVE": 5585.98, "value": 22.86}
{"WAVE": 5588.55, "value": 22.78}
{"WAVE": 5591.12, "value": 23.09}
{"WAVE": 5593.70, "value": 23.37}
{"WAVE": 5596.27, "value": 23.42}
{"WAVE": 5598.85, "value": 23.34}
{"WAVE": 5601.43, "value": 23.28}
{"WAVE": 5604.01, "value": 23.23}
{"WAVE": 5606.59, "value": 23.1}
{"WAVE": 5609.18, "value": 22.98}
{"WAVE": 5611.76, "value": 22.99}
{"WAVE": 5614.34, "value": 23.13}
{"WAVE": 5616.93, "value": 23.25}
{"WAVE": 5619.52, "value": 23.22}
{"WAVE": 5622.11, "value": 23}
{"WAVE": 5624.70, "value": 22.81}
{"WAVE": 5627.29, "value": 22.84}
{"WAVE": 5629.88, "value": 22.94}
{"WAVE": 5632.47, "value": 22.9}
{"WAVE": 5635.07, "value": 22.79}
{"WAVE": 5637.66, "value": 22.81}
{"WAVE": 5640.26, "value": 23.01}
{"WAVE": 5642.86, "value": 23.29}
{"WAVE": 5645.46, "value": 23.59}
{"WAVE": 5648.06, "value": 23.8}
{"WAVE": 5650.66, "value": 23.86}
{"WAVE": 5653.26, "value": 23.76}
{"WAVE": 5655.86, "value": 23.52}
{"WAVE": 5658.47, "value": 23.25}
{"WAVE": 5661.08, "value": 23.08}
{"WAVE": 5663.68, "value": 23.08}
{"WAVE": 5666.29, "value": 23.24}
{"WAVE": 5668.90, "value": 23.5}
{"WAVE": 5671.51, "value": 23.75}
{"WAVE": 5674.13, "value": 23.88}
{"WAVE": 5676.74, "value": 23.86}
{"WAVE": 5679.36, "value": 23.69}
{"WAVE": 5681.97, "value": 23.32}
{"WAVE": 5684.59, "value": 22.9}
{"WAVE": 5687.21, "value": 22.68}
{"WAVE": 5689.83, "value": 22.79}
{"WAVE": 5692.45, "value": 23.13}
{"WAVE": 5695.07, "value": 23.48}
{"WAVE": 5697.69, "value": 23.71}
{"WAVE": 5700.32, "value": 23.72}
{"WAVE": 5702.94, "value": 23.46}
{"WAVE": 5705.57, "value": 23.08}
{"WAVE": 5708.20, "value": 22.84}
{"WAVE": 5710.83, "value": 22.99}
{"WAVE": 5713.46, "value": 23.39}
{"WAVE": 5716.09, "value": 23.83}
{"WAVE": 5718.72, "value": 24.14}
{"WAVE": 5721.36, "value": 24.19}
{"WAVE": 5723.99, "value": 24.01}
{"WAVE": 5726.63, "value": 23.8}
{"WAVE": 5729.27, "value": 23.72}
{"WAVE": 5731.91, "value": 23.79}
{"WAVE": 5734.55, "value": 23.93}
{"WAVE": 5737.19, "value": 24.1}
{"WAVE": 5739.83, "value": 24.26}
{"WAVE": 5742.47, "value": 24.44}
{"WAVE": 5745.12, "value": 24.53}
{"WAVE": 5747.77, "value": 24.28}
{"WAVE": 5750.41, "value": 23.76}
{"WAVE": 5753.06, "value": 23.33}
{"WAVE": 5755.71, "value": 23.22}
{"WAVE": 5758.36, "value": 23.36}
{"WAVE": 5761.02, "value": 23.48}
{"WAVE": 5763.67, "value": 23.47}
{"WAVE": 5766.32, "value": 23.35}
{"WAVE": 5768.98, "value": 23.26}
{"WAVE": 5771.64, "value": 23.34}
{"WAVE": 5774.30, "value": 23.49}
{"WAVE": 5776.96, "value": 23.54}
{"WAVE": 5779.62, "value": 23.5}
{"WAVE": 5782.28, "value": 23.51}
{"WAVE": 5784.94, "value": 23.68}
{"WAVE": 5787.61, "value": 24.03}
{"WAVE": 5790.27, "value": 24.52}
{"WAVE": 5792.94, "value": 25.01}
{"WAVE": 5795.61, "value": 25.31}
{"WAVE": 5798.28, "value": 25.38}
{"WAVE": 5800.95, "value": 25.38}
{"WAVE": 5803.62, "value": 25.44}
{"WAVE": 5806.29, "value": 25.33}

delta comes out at -0.3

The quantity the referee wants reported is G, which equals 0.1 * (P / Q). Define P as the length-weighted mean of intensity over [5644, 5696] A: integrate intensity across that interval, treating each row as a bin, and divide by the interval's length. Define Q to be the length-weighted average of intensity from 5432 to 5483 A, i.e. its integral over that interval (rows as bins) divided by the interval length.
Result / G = 0.101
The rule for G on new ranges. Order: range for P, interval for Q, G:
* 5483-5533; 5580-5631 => 0.102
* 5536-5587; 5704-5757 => 0.100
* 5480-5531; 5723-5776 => 0.100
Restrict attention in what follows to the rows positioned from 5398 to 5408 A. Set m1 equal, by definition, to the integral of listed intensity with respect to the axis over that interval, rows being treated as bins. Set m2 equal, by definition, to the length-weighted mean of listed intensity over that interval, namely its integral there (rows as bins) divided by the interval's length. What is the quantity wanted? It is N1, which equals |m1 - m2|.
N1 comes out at 196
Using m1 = 217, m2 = 21.7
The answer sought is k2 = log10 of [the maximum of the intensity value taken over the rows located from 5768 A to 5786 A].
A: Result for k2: 1.37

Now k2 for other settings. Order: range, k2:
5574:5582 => 1.38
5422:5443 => 1.39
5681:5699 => 1.37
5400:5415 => 1.37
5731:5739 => 1.38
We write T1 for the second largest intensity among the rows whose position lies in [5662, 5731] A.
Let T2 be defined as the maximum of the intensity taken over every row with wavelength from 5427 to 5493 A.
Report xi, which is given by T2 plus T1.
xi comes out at 48.6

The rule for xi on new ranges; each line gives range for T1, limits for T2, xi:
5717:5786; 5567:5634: 48.5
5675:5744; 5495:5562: 48.4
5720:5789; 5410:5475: 48.9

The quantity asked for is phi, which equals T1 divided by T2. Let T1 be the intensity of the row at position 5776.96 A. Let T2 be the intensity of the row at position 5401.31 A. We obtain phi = 1.09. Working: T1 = 23.54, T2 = 21.56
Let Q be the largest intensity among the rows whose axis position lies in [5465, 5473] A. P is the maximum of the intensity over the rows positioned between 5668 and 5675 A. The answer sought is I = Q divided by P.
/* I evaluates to 0.94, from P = 23.88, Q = 22.51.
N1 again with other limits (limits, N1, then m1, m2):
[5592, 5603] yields 233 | 257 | 23.3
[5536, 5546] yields 214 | 238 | 23.8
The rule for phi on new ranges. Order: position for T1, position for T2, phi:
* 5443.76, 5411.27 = 1.06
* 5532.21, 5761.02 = 0.99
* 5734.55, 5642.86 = 1.03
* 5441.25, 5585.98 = 1.07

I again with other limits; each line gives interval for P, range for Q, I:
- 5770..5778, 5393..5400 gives 0.97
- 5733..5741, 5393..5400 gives 0.94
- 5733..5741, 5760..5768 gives 0.97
